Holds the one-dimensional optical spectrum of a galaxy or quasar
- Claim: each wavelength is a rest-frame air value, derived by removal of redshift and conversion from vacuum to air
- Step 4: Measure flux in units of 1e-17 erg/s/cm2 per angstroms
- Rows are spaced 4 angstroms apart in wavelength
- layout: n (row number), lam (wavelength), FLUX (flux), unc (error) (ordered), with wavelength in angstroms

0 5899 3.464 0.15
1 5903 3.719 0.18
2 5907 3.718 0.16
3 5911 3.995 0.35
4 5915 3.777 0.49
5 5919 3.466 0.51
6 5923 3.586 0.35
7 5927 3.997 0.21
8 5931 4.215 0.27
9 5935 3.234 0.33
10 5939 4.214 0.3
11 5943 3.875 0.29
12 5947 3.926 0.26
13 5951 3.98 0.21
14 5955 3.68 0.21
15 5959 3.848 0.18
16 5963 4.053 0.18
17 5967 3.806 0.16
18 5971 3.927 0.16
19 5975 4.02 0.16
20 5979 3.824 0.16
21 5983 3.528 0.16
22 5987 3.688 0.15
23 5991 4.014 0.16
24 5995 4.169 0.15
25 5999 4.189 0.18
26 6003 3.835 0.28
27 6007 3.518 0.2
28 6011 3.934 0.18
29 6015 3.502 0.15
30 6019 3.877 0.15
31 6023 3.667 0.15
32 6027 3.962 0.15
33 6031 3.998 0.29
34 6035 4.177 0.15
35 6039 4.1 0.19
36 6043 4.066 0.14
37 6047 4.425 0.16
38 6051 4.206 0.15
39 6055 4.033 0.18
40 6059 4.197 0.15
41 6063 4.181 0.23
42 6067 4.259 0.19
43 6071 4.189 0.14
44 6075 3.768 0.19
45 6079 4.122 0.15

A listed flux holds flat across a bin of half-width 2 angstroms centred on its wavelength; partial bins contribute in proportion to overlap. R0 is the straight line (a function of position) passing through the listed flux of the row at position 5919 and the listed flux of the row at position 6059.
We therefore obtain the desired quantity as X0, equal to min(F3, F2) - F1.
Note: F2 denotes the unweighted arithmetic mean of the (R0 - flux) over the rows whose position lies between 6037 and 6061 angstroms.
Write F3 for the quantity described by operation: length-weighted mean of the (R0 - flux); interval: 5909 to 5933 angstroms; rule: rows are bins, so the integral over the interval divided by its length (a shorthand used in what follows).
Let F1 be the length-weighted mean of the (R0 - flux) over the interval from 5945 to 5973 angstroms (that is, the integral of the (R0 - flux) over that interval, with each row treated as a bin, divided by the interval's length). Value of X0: -0.15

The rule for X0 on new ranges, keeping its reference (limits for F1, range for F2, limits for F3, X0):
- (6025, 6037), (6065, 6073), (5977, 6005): -0.06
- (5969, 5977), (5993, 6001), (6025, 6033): -0.08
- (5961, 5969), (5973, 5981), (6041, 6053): 0.07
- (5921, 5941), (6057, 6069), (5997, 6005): 0.20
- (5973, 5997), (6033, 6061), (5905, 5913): -0.38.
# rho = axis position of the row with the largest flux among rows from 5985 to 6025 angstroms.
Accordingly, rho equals 5999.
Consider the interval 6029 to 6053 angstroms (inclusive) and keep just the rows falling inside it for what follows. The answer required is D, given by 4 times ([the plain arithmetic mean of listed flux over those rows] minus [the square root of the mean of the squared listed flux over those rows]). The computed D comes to -0.01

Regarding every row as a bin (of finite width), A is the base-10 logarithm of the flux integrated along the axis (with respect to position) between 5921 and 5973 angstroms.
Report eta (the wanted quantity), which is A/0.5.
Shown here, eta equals 61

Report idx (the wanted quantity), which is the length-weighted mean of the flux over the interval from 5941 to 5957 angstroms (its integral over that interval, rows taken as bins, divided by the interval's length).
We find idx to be 3.87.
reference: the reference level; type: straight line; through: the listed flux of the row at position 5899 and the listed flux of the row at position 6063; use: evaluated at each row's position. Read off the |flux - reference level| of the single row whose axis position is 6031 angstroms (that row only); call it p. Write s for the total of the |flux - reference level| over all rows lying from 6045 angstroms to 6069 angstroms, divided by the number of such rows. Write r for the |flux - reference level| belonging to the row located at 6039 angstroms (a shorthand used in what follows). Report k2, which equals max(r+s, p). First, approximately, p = 0.043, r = 0.02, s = 0.10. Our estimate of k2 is 0.12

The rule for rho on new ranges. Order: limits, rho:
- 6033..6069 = 6047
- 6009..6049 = 6047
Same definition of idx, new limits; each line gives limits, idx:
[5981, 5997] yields 3.85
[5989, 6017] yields 3.88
